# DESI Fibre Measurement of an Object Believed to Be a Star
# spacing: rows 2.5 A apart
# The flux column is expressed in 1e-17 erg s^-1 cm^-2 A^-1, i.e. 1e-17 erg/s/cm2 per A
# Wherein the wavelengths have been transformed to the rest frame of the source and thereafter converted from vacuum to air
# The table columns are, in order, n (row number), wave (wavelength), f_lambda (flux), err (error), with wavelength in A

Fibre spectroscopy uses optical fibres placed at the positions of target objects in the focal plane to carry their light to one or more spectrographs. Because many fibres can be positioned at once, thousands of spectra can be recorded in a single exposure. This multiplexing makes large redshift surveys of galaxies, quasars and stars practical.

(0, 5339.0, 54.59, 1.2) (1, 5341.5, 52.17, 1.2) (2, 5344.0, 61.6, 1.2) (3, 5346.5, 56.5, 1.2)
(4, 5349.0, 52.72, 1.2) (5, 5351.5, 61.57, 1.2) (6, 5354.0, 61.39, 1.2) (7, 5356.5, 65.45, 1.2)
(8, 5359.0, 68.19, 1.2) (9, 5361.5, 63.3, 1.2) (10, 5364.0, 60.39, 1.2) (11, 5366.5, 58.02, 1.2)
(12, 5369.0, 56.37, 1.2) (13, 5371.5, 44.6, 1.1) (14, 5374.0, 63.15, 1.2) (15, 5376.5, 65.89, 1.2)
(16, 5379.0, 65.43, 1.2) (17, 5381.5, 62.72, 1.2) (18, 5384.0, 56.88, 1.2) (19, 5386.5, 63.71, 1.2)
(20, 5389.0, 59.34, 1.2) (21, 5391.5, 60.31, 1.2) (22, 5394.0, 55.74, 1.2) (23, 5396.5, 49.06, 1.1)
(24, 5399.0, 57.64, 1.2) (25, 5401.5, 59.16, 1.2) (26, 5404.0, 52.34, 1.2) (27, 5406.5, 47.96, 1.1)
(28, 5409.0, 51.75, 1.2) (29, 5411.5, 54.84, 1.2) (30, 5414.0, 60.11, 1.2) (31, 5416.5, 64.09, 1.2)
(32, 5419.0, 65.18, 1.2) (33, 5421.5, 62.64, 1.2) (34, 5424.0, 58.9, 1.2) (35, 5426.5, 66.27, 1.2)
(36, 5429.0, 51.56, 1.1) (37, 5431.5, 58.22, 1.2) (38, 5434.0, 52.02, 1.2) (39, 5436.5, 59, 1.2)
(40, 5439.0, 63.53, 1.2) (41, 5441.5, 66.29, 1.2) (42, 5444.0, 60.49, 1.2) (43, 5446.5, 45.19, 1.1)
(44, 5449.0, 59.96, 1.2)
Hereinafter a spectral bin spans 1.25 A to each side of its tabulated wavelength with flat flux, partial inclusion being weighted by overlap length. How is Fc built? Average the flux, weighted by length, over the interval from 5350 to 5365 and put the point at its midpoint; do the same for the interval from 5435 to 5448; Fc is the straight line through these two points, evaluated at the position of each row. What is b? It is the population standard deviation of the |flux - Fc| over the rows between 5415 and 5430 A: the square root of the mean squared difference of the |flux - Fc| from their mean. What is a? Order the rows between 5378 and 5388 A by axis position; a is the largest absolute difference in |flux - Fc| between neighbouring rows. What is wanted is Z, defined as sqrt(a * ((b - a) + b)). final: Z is 1.5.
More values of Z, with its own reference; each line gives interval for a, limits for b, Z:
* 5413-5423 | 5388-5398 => 4.3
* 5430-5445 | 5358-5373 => 5.4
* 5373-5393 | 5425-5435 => 2.2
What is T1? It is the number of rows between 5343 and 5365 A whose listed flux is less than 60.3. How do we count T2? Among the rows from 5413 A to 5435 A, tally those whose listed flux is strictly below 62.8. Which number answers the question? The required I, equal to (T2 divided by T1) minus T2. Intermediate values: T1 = 2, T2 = 6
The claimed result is -3.0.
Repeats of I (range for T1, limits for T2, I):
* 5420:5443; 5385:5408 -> -6.4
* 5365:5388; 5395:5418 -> -6.0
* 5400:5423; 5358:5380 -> -3.3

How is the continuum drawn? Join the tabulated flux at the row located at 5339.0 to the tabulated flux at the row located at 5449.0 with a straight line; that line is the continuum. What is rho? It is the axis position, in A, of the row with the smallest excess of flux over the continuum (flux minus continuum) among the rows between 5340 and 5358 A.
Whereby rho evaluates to 5341.5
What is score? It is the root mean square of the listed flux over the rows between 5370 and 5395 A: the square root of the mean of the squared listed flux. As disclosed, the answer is 60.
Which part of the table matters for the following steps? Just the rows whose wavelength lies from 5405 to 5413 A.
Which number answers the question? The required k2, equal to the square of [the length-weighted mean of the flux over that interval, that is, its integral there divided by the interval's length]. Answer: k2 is 2684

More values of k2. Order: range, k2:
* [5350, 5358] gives 3926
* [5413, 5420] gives 3989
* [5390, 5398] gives 3053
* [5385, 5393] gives 3699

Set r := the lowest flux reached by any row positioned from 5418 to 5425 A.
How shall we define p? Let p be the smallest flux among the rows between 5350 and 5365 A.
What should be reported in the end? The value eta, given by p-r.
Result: 1.5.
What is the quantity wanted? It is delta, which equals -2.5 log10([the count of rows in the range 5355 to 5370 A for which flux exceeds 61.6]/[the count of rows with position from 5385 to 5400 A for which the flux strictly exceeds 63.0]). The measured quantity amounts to -1.2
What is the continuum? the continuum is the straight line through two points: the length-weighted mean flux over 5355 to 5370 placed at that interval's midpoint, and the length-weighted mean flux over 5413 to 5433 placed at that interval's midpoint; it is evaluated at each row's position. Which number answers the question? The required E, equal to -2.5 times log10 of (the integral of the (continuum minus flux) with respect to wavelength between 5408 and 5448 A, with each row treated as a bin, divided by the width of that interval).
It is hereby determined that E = -0.67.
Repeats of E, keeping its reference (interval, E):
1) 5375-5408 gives -1.29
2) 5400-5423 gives -1.34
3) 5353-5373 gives -0.90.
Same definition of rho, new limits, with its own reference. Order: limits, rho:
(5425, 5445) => 5429.0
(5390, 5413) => 5406.5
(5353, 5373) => 5371.5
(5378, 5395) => 5394.0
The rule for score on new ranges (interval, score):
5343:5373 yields 59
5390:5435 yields 57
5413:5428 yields 63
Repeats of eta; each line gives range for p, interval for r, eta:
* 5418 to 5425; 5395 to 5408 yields 10.9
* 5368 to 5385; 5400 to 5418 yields -3.4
